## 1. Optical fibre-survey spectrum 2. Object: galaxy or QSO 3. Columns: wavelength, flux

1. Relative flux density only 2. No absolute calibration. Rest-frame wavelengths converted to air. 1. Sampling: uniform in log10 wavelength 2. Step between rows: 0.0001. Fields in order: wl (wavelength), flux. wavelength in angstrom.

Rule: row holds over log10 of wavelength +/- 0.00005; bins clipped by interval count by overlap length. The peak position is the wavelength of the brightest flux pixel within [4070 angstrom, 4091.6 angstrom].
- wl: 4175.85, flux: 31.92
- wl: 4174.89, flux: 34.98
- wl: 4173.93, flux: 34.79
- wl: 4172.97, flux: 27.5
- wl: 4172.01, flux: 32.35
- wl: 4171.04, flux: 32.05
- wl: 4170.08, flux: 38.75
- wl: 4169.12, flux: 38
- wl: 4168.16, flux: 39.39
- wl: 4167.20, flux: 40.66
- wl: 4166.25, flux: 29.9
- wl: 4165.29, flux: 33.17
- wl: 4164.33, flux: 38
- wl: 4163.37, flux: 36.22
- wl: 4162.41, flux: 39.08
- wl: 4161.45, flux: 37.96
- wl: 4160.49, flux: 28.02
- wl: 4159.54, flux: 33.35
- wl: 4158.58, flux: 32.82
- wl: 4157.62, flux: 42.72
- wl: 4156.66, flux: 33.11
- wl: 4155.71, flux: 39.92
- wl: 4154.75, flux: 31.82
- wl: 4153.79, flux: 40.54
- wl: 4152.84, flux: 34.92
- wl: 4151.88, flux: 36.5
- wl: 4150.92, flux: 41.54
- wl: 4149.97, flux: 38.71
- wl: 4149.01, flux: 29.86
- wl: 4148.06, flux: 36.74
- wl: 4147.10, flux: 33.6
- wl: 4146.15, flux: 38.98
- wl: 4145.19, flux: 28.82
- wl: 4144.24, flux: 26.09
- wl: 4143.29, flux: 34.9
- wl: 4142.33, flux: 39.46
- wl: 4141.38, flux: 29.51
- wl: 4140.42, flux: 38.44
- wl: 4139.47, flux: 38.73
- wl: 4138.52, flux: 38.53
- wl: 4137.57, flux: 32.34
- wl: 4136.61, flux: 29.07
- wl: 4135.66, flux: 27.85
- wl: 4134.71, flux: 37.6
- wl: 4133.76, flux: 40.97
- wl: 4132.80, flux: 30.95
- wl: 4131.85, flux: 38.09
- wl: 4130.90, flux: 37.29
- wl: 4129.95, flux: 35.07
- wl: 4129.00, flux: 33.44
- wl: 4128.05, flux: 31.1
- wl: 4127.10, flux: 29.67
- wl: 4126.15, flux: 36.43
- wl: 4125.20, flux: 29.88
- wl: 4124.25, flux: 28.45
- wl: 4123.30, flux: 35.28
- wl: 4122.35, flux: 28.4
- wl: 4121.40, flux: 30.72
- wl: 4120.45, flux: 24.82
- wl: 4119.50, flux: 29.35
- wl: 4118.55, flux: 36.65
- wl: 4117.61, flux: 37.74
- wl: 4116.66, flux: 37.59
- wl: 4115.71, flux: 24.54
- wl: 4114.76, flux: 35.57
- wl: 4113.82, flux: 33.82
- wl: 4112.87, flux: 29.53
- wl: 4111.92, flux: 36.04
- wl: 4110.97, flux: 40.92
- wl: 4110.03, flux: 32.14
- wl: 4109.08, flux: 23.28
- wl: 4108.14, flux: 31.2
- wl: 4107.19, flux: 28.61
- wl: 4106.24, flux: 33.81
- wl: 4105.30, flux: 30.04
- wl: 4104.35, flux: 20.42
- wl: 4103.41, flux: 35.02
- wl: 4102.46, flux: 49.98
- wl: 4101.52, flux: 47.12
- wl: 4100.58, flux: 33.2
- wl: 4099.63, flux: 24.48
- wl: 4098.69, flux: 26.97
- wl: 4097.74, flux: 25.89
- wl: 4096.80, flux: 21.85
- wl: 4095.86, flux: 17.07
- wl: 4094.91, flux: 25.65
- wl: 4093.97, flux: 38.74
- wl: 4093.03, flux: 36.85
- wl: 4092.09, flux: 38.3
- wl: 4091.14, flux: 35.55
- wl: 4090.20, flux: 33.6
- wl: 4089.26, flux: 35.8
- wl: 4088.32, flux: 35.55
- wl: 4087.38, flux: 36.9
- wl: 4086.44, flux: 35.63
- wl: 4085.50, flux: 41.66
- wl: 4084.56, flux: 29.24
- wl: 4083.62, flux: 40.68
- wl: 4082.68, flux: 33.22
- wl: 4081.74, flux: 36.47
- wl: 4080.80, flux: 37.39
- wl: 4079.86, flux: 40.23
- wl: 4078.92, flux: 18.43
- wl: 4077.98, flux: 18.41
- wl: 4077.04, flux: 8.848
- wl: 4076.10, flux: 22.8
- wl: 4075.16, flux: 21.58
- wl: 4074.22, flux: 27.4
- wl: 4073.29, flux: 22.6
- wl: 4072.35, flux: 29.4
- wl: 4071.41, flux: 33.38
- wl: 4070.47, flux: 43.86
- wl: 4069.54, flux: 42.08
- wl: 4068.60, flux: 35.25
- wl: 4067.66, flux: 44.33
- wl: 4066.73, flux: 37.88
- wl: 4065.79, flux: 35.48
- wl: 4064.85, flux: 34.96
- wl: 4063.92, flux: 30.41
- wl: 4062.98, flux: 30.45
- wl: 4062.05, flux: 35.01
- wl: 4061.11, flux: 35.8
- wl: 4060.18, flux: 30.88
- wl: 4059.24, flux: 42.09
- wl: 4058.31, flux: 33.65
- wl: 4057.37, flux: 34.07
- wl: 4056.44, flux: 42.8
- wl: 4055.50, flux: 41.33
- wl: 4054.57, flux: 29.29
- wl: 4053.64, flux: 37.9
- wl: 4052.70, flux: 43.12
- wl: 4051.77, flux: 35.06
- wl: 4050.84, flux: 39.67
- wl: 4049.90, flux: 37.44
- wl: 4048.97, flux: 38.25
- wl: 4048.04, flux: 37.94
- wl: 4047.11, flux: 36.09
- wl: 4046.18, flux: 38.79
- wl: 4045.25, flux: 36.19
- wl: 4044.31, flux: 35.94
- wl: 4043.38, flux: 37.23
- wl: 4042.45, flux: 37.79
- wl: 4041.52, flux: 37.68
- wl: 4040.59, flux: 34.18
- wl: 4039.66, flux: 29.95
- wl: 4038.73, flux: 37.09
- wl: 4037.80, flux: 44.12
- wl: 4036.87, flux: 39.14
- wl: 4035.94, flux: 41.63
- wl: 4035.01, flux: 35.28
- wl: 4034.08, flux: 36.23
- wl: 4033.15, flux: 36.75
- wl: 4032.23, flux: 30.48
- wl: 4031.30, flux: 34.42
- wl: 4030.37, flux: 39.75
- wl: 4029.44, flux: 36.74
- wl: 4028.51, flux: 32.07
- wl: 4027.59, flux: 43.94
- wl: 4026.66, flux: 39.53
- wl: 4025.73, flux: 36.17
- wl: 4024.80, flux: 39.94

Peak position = 4070.47 angstrom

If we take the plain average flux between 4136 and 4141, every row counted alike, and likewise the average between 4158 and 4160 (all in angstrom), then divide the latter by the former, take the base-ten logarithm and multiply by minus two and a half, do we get 0.1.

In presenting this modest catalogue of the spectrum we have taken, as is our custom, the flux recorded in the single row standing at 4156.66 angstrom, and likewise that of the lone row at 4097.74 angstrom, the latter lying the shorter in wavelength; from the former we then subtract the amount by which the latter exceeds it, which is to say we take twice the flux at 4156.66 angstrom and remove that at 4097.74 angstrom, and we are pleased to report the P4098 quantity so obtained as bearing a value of 40.3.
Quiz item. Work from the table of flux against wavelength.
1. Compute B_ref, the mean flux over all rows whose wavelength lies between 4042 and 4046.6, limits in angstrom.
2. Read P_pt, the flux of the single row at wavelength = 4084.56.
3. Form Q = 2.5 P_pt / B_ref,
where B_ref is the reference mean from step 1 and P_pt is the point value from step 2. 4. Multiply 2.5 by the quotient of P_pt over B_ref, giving 2.0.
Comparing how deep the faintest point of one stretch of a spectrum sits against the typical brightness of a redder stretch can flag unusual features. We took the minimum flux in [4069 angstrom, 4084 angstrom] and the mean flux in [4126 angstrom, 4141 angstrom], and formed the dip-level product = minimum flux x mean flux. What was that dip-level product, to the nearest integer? 307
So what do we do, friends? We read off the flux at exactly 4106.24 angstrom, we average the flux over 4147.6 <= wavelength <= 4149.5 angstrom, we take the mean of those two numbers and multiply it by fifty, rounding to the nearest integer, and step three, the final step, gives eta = 1678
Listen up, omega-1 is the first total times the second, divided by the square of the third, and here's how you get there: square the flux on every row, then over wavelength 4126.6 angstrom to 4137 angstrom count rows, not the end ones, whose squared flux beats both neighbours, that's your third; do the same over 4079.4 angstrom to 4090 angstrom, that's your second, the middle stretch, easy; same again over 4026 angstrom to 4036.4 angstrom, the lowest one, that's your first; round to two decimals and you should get 2.25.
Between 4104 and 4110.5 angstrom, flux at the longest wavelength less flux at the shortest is 12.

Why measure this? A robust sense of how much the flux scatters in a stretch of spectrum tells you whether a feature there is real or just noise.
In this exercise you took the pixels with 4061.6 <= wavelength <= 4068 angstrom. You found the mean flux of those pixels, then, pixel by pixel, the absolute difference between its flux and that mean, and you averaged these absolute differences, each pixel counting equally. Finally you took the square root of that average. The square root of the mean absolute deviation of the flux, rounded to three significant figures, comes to 1.79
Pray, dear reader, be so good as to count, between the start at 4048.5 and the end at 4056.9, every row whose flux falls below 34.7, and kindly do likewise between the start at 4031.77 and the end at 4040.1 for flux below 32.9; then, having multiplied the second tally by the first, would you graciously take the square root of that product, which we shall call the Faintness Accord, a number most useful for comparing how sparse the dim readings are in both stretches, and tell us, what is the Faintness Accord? 1.4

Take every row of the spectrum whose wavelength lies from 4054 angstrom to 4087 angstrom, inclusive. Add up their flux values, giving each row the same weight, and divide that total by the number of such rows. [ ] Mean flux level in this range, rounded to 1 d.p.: 33.1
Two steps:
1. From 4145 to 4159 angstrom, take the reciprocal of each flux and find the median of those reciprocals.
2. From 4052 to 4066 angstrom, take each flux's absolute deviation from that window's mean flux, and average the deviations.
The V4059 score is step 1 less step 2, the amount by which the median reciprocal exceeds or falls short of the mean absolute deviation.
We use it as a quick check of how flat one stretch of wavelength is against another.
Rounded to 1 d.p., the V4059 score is -3.7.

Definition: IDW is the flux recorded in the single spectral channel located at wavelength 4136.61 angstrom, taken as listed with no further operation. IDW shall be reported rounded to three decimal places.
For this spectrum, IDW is 29.070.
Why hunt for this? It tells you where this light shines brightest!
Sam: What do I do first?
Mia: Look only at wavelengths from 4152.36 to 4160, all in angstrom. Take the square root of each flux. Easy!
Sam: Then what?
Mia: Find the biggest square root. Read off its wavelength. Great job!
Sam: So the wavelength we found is 4157.62 angstrom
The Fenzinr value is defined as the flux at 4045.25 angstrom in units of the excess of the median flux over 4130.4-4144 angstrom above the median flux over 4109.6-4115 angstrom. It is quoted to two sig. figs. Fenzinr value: 13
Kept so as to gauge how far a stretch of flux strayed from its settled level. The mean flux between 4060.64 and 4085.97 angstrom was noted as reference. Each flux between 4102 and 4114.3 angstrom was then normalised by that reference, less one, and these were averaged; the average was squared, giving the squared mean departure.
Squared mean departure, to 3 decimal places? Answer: 0.000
